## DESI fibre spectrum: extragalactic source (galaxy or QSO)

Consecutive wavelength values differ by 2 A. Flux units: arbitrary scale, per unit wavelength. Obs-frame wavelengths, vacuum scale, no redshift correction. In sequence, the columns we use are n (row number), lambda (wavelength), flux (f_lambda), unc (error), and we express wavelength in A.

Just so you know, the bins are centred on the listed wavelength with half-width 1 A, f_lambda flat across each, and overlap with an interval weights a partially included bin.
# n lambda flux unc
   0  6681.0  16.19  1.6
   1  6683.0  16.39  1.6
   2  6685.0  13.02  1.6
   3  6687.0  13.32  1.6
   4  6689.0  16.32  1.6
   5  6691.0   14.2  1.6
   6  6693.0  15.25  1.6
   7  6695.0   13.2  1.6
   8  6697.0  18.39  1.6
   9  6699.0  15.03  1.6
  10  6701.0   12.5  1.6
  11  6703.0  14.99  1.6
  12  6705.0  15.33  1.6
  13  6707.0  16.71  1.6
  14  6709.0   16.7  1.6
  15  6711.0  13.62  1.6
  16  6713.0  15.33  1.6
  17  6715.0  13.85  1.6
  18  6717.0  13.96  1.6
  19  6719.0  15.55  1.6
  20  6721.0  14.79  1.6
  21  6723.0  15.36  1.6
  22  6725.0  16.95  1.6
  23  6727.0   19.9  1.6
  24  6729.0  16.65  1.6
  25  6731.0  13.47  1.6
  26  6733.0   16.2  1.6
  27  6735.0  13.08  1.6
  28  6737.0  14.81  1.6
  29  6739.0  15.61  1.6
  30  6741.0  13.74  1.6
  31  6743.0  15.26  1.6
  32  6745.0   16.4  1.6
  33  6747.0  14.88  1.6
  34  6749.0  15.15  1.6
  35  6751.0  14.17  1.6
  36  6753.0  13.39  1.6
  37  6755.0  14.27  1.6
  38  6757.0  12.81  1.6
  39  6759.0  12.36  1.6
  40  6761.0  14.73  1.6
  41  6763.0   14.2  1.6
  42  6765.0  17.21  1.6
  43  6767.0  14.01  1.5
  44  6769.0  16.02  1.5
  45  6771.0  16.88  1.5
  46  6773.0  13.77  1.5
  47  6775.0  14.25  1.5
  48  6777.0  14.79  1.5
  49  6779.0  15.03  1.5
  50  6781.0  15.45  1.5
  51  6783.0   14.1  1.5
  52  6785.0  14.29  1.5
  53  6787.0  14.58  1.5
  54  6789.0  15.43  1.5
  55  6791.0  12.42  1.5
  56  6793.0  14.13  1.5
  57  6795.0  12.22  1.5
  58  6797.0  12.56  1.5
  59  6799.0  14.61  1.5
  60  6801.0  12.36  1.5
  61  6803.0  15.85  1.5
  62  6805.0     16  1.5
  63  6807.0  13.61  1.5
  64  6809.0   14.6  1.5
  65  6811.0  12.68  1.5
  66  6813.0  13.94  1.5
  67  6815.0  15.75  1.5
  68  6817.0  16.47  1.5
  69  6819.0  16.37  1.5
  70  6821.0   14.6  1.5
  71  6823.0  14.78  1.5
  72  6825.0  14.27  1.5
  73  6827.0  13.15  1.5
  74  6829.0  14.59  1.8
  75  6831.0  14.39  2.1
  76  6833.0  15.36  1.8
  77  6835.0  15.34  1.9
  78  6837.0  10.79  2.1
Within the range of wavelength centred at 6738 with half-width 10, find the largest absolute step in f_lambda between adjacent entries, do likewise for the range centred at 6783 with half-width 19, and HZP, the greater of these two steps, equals 3.20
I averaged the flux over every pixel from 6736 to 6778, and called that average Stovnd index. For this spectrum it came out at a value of 14.7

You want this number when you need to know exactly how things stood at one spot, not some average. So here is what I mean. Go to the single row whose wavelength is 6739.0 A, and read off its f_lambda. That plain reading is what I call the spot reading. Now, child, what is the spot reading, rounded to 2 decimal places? 15.61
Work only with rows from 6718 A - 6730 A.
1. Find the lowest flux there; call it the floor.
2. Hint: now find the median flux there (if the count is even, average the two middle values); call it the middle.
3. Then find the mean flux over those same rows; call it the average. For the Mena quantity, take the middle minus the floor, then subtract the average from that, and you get -15.2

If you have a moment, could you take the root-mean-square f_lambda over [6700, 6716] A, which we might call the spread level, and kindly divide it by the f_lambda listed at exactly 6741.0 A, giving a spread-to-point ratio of 1.09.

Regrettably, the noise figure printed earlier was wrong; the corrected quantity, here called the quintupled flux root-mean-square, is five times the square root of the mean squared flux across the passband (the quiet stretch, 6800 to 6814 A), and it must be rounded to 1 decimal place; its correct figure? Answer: 71.1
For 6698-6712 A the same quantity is 75.2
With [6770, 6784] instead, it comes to 74.6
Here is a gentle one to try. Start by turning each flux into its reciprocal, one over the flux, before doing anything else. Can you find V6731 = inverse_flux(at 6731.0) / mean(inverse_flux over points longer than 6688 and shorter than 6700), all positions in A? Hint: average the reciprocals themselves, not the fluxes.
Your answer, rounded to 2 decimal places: 1.13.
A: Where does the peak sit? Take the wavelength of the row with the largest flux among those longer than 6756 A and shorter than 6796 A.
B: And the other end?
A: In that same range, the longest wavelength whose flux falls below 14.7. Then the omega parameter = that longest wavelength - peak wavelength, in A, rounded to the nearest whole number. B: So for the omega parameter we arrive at 30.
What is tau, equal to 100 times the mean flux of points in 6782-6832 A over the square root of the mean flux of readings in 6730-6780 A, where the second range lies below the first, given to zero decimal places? 374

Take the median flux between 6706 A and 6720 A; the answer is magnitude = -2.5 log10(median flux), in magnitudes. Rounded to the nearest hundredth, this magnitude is -2.96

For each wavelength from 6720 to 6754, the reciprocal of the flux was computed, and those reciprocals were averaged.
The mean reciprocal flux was 0.066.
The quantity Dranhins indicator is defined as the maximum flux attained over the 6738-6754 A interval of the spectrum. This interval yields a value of 16.4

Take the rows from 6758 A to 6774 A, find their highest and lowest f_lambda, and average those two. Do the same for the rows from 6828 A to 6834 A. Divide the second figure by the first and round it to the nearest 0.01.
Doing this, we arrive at 1.01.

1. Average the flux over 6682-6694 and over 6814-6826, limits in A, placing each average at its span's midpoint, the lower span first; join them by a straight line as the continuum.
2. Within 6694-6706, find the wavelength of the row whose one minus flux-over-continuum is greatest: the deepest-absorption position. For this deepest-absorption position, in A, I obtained 6701.0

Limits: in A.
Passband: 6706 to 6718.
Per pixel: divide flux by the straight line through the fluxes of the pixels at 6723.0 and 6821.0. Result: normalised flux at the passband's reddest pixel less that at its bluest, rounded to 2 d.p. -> -0.17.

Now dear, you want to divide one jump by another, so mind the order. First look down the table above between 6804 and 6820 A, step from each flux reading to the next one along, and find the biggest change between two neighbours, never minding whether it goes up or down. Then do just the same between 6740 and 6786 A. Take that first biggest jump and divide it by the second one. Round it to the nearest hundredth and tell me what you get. 0.75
